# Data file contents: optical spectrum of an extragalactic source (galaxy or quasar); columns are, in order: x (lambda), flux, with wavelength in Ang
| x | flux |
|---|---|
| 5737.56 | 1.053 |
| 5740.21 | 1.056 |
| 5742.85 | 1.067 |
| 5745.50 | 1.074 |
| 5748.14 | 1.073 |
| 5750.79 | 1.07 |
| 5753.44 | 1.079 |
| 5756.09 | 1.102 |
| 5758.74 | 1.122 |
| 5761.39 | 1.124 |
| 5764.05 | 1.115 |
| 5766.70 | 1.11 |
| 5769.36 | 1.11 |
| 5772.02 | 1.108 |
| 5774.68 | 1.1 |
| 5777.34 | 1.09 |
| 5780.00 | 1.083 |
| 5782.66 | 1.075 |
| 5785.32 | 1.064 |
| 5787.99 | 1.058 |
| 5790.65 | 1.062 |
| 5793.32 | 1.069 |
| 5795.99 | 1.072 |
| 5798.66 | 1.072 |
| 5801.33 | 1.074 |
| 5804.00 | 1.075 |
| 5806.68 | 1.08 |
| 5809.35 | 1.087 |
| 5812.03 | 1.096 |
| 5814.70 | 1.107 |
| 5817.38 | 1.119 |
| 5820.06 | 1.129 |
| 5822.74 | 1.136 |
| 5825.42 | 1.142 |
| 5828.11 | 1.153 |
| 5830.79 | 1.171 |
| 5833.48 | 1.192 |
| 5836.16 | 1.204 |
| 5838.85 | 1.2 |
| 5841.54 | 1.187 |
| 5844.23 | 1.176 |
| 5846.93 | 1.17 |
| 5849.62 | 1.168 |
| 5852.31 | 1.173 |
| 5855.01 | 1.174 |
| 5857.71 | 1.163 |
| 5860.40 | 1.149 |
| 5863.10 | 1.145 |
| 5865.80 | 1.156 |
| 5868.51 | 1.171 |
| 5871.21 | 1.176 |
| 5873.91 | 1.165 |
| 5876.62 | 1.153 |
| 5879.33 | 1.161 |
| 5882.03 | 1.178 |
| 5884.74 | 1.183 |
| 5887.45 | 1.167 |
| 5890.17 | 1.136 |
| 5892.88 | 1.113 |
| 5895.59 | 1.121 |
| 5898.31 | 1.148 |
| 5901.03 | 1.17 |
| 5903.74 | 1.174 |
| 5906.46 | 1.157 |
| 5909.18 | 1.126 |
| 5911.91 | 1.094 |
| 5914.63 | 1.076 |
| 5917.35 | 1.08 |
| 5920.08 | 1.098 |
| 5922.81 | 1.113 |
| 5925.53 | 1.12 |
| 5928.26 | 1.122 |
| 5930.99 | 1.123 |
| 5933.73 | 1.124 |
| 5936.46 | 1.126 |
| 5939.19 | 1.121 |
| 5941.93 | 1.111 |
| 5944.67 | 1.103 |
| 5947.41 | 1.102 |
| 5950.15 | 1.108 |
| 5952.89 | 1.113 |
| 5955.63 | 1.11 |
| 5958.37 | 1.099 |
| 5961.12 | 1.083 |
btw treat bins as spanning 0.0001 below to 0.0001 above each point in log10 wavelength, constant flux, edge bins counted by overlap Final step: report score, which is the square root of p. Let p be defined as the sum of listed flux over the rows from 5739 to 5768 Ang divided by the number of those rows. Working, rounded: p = 1.09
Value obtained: 1.04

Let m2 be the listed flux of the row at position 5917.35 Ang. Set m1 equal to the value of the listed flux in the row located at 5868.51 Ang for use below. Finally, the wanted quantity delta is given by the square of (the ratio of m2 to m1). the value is 0.85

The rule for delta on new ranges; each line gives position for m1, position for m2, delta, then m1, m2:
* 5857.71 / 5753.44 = 0.86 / 1.163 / 1.079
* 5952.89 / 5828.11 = 1.07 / 1.113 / 1.153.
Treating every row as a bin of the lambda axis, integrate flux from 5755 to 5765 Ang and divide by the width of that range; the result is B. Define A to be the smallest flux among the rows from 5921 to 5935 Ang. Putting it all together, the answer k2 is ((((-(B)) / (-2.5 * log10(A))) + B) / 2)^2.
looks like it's 29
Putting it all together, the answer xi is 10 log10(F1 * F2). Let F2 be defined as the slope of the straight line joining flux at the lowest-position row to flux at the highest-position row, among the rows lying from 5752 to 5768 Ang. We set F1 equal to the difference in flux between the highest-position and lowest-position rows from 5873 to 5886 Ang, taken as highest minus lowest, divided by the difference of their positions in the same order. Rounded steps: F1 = 0.0017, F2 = 0.0023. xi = -54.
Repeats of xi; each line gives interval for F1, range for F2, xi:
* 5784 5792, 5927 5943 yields -65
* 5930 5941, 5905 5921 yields -60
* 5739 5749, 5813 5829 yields -51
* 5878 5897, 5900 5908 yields -52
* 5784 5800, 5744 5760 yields -57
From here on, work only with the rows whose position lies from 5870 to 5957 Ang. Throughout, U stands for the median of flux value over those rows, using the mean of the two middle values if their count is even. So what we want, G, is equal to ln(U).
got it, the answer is 0.12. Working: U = 1.12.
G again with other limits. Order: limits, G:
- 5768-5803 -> 0.07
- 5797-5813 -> 0.07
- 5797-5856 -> 0.14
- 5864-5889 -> 0.15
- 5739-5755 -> 0.07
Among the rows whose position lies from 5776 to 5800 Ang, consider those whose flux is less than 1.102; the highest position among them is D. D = 5798.66 Ang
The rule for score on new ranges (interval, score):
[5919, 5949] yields 1.06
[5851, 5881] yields 1.08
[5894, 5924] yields 1.06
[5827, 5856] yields 1.09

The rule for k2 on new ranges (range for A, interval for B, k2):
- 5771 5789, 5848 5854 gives 103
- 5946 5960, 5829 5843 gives 41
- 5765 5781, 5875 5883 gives 53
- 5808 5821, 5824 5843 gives 50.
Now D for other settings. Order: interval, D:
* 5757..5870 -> 5812.03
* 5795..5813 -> 5812.03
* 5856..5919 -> 5917.35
